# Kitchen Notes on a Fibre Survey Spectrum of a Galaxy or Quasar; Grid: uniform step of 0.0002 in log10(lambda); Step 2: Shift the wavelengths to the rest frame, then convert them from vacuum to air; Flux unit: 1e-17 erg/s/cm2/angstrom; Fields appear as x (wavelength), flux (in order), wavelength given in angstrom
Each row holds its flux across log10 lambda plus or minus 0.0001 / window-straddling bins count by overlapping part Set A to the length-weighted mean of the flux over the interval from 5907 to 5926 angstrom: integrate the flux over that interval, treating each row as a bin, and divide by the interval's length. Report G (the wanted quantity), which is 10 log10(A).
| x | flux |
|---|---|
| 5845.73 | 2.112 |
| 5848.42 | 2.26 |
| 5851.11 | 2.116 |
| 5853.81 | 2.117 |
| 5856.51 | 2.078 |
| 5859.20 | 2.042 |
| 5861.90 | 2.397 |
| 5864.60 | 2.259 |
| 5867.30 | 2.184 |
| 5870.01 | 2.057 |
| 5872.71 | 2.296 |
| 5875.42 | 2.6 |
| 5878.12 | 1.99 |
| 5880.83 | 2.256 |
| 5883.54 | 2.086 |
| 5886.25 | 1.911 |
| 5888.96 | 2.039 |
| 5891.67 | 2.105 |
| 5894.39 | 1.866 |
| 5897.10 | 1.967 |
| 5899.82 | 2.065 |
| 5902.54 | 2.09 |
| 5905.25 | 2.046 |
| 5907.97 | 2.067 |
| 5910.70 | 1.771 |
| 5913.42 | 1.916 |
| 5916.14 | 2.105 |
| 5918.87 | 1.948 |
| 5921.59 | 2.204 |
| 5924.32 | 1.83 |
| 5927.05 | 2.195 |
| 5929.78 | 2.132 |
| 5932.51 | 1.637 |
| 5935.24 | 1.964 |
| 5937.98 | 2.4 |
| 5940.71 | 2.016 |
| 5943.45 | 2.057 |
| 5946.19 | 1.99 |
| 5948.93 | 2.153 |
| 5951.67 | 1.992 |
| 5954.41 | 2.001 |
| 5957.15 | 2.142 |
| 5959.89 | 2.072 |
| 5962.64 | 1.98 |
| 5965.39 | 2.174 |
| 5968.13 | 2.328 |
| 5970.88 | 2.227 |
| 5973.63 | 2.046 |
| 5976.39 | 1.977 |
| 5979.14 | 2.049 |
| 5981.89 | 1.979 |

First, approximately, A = 1.98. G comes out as 2.96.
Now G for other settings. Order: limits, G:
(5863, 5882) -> 3.50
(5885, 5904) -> 3.03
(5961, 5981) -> 3.24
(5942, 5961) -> 3.13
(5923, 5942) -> 3.07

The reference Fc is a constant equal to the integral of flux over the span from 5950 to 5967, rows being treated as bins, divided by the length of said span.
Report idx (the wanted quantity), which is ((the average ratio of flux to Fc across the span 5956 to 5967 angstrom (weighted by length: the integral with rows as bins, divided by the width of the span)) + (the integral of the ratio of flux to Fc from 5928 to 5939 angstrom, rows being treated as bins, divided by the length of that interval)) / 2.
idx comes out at 1.00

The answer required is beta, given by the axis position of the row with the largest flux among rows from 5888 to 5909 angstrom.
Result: 5891.67 angstrom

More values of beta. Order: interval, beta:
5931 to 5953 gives 5937.98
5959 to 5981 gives 5968.13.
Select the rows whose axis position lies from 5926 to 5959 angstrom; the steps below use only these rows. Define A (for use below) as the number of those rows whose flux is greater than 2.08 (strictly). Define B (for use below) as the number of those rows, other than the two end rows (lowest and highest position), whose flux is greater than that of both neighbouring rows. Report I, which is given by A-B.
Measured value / 2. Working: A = 5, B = 3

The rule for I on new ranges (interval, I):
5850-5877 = 5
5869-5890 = 2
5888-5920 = -1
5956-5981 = 3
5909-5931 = 1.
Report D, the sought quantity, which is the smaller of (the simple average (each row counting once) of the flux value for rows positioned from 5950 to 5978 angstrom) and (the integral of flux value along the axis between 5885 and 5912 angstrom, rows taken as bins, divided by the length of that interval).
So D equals 1.99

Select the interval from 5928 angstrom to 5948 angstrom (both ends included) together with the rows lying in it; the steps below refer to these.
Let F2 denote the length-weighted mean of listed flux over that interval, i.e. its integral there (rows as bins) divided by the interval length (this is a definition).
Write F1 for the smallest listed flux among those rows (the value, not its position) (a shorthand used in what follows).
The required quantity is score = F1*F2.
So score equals 3.33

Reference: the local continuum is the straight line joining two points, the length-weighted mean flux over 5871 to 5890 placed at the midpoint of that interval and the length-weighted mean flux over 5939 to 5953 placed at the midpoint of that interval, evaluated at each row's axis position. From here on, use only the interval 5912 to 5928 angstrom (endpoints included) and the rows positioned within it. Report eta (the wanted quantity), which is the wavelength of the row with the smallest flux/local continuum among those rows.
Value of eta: 5924.32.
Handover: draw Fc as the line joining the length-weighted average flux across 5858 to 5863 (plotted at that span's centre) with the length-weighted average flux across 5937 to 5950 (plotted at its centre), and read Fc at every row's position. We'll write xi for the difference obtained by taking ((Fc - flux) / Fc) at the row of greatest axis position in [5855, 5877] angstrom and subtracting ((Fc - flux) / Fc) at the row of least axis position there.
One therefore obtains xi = -0.25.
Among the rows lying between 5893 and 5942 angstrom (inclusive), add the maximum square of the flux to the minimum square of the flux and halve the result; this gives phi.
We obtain 4.2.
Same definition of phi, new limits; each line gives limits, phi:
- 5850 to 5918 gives 4.9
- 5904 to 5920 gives 3.8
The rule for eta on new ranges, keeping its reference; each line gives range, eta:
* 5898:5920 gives 5910.70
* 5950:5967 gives 5951.67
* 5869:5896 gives 5894.39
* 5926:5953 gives 5932.51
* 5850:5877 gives 5859.20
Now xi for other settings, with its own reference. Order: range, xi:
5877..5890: -0.03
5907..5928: -0.07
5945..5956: -0.01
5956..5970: -0.10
